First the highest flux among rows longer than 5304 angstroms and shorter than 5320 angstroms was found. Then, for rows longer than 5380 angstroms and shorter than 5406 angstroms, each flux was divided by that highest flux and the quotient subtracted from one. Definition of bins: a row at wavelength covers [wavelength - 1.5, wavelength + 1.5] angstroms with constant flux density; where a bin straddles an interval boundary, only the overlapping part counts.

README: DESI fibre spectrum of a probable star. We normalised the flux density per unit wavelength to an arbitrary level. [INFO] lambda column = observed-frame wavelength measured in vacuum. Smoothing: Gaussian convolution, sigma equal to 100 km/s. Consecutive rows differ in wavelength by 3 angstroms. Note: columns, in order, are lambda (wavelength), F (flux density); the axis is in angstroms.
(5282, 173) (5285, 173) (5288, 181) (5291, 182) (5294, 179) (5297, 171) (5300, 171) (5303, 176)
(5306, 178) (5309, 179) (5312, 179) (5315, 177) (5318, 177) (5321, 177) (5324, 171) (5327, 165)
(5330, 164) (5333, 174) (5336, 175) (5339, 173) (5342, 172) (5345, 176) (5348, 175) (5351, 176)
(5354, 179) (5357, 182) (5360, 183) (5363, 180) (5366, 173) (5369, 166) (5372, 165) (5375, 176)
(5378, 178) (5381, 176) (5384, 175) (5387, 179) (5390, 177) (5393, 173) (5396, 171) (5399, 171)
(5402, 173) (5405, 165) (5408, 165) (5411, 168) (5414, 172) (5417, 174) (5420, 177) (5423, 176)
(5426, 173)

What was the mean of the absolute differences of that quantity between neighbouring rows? 0.016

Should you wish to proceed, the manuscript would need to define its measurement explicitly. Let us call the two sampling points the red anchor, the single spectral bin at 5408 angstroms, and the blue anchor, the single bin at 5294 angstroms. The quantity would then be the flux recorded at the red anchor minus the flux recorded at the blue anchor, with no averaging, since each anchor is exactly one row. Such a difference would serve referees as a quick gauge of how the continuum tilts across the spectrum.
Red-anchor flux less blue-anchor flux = -14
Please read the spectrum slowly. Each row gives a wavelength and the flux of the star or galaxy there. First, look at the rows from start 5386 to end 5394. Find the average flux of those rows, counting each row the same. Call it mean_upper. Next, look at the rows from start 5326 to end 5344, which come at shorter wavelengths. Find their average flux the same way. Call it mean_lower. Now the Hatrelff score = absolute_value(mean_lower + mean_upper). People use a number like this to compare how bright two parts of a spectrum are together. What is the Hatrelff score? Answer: 347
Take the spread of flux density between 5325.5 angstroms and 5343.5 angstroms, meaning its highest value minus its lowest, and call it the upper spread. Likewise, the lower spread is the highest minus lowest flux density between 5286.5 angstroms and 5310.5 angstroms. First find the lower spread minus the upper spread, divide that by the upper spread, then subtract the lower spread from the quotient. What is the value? -11.0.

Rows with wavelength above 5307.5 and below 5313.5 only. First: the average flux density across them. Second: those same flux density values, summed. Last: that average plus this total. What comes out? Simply 537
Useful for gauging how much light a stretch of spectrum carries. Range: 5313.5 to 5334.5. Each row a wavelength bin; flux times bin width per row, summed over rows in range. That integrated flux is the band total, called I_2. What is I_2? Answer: 3615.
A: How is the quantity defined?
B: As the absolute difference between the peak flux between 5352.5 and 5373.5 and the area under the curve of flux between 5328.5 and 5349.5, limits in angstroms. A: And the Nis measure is 3444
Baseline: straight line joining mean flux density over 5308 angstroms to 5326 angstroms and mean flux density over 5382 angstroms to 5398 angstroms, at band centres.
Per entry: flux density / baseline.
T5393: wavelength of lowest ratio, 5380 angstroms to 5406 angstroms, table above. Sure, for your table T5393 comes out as 5405 angstroms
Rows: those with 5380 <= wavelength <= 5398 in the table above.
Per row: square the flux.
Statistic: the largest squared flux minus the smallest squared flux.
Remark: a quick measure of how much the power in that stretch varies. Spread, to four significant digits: 2800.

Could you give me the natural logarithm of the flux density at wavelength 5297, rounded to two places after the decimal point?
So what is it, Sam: 5.14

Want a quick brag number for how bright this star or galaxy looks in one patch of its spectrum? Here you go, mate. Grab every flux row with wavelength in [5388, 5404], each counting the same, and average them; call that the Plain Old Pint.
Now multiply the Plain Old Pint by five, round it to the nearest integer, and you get 865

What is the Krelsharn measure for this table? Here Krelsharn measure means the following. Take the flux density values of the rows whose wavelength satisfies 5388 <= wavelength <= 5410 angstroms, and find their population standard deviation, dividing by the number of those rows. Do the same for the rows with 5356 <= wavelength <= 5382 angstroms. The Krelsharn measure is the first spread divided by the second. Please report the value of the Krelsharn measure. 0.67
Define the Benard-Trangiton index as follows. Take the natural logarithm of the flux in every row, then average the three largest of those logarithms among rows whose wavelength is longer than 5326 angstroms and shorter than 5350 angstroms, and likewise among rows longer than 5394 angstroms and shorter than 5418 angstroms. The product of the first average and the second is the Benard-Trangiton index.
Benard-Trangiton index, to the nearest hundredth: 26.63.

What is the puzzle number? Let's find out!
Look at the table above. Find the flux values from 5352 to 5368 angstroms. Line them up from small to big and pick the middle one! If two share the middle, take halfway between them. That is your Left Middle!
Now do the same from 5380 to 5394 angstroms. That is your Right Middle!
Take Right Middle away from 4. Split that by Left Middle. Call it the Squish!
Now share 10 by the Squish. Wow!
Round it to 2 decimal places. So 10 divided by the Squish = -10.47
